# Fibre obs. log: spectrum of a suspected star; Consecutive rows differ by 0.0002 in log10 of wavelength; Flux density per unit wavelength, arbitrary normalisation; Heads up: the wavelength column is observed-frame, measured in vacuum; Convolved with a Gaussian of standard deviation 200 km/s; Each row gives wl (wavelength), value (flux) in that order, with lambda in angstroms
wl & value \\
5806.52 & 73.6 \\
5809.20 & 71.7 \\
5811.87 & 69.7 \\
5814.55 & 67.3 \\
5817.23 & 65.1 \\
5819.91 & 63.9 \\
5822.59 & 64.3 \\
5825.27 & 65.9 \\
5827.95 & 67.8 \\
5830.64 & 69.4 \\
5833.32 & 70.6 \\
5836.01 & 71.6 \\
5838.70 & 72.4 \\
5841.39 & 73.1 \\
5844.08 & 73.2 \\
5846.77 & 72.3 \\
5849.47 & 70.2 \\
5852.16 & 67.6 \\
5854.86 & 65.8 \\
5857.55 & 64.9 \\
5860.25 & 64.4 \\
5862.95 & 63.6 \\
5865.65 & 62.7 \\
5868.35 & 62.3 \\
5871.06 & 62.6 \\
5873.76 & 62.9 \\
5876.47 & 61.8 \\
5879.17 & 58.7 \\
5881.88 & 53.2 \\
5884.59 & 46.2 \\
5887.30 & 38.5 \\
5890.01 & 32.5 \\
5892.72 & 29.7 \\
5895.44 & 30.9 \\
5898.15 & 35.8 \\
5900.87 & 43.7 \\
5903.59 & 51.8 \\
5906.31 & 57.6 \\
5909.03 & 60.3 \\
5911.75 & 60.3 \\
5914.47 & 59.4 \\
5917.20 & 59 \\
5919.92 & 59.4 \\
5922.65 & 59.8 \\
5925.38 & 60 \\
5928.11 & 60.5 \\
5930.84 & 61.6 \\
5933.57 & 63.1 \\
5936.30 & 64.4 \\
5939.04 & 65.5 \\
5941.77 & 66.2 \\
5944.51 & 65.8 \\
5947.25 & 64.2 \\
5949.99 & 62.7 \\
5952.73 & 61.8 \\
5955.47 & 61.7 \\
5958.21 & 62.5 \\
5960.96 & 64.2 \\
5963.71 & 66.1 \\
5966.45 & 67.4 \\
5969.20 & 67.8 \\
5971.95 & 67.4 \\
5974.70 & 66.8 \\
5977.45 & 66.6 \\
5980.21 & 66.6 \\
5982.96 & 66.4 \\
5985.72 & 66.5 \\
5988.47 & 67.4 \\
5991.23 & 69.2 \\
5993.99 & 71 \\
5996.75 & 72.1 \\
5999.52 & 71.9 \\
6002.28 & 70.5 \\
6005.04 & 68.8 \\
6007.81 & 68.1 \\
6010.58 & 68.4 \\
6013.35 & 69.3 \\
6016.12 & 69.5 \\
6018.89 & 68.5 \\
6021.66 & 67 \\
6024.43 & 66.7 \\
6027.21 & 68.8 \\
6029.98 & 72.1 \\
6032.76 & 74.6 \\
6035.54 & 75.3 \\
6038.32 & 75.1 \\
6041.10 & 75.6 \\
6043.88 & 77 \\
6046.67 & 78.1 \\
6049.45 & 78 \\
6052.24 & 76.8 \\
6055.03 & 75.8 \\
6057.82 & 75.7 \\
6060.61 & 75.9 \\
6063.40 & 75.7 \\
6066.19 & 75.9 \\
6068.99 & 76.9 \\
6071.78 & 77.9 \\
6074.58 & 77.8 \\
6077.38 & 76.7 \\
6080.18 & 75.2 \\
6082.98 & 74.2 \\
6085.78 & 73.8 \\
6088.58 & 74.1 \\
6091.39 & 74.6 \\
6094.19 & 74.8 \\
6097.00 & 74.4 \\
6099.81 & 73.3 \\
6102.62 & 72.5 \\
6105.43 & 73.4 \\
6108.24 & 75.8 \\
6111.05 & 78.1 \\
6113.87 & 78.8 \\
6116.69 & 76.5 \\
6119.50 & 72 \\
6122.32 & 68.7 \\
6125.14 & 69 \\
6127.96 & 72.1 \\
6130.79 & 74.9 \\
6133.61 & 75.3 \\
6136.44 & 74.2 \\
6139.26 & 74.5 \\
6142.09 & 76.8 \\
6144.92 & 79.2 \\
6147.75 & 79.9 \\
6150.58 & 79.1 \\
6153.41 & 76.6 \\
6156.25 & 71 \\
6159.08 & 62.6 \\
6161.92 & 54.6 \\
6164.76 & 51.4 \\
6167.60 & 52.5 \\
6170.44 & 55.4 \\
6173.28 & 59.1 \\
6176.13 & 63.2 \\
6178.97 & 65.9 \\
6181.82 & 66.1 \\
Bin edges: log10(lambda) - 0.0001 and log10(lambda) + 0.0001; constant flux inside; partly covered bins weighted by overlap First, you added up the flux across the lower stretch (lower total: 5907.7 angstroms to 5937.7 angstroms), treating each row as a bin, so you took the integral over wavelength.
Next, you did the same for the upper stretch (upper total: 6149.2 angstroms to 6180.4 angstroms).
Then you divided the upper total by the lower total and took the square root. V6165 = 1.04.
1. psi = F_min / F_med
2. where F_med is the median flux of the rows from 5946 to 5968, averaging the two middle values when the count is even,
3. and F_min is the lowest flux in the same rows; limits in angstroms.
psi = 0.972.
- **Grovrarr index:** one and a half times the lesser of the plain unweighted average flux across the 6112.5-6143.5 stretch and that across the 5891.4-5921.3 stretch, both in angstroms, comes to 75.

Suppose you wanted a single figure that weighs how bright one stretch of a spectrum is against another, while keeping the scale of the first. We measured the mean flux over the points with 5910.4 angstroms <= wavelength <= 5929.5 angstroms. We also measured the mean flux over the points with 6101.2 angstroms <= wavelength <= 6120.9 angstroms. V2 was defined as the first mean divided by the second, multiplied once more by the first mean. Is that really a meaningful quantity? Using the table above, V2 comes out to 47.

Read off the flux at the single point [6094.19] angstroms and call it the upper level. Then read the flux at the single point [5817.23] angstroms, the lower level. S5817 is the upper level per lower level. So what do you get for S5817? 1.15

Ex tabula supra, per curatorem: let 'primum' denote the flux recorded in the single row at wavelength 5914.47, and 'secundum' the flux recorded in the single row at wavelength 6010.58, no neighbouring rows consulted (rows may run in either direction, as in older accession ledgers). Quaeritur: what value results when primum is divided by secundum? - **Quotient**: 0.87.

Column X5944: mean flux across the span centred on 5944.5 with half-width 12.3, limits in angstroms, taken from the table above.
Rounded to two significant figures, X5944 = 64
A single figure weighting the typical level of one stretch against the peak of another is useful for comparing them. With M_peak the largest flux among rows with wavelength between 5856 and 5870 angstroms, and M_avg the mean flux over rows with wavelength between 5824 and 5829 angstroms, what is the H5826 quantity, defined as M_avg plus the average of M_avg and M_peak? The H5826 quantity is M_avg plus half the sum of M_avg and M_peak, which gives 132.7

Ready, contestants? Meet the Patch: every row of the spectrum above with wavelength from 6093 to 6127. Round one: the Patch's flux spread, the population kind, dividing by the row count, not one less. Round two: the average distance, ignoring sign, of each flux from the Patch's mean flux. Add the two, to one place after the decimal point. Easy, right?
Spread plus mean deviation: 5.5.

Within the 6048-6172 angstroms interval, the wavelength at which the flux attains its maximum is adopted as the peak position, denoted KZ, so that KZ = 6147.75 angstroms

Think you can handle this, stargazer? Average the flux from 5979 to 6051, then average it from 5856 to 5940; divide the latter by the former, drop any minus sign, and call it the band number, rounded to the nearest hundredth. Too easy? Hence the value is 0.78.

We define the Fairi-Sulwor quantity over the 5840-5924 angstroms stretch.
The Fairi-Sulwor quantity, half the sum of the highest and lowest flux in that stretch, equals 51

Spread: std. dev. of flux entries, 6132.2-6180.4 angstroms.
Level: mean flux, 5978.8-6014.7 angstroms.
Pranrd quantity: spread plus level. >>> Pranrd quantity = 79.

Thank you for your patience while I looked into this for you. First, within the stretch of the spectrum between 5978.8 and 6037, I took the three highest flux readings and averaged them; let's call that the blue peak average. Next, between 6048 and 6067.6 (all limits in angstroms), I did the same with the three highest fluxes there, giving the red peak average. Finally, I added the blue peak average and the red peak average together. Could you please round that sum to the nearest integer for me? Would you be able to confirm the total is 151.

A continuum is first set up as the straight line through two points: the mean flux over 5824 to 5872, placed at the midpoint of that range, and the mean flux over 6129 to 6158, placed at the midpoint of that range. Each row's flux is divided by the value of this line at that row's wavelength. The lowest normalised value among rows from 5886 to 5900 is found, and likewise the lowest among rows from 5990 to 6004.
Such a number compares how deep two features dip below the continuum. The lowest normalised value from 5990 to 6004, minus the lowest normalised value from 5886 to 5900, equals 0.5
